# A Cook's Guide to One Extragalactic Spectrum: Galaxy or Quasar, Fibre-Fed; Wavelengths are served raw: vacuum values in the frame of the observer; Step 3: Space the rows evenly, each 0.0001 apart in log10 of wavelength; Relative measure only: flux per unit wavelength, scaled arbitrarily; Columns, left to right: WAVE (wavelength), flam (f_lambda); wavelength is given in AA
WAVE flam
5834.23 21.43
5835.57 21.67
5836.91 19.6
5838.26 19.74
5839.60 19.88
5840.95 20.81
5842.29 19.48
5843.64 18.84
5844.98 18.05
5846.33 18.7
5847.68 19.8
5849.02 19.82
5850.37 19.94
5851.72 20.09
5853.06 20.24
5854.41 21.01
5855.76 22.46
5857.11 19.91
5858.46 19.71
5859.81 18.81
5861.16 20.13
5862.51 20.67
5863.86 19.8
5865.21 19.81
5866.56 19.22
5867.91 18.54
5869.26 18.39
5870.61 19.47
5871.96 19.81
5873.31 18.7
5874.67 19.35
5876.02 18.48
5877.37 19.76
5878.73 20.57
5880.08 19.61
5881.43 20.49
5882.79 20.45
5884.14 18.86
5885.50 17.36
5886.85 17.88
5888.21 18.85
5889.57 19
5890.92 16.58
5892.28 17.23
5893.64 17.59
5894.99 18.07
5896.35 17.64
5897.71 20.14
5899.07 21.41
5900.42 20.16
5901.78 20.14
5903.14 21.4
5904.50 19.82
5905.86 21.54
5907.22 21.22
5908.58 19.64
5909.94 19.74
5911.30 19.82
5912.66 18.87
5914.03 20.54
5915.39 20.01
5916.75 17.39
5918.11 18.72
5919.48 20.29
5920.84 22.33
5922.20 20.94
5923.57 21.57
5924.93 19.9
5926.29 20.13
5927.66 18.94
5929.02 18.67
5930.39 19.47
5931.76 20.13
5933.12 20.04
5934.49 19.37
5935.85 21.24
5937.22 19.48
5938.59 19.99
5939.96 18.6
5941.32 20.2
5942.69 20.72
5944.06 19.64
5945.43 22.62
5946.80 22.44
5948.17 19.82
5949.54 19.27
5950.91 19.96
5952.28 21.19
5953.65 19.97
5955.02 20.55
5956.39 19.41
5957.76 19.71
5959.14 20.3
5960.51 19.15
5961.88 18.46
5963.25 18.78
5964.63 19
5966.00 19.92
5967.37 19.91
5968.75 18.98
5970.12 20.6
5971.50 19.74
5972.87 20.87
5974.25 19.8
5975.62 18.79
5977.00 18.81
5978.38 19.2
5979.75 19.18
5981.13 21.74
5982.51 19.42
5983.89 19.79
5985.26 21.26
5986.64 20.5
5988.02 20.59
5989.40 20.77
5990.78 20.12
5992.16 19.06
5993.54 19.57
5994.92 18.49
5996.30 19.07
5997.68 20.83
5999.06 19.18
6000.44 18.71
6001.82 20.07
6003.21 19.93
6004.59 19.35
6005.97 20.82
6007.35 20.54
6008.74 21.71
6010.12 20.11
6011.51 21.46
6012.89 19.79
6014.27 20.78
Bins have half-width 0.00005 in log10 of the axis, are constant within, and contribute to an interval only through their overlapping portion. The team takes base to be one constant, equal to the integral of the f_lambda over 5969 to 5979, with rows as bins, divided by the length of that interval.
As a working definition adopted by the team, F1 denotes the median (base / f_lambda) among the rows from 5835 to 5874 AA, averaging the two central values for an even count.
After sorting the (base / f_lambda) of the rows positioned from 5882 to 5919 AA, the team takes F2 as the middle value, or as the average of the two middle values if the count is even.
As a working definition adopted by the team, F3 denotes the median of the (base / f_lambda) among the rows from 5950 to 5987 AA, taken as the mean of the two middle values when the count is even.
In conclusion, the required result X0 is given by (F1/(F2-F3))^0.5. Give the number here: 11.4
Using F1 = 0.99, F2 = 1.001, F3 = 0.993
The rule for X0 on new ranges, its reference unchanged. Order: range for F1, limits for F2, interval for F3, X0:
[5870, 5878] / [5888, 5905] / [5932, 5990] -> 4.7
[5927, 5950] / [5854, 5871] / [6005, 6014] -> 4.8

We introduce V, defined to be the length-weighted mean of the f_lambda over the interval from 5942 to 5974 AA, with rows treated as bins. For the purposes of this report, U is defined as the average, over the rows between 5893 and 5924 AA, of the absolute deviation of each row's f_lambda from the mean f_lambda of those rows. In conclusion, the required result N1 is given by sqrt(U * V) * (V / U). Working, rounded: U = 1.07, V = 20.04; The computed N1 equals 87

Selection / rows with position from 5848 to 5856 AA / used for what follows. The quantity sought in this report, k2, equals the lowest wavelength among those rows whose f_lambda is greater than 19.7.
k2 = 5849.02 AA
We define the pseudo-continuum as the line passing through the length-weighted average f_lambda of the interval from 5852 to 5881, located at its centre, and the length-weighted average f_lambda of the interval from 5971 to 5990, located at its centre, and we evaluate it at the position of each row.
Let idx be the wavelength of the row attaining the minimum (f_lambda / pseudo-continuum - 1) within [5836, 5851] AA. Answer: 5844.98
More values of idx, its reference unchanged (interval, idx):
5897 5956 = 5916.75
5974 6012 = 5994.92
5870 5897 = 5890.92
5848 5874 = 5869.26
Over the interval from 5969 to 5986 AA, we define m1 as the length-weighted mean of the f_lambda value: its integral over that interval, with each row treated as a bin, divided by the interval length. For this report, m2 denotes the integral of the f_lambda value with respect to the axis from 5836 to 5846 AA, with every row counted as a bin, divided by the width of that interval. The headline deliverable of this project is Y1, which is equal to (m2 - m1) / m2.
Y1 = -0.021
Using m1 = 19.9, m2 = 19.5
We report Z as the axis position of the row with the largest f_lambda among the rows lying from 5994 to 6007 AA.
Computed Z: 5997.68 AA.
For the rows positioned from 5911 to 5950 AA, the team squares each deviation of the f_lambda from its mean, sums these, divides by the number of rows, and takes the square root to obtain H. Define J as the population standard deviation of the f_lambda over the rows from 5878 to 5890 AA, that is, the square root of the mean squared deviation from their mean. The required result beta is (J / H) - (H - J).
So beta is 0.8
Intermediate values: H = 1.18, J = 1.09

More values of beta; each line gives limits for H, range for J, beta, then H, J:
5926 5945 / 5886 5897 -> 1.1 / 0.72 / 0.75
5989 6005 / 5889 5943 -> 2.4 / 0.73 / 1.30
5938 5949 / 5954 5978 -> 0.0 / 1.30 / 0.71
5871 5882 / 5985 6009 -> 1.5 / 0.70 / 0.89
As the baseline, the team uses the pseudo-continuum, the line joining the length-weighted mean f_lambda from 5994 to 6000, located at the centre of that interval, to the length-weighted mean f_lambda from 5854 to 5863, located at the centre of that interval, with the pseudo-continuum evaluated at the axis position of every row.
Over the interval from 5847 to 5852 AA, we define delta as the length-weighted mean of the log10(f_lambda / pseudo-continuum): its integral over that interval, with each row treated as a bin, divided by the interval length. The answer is -0.011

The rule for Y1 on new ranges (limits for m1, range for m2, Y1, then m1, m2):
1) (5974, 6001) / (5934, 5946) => 0.022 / 19.8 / 20.2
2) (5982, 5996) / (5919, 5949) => 0.017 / 19.9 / 20.3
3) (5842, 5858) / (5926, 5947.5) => 0.012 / 19.9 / 20.1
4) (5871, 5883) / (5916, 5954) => 0.023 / 19.7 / 20.1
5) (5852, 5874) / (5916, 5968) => 0.008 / 19.8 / 20.0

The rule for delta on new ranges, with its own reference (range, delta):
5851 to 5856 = 0.009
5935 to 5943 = 0.004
